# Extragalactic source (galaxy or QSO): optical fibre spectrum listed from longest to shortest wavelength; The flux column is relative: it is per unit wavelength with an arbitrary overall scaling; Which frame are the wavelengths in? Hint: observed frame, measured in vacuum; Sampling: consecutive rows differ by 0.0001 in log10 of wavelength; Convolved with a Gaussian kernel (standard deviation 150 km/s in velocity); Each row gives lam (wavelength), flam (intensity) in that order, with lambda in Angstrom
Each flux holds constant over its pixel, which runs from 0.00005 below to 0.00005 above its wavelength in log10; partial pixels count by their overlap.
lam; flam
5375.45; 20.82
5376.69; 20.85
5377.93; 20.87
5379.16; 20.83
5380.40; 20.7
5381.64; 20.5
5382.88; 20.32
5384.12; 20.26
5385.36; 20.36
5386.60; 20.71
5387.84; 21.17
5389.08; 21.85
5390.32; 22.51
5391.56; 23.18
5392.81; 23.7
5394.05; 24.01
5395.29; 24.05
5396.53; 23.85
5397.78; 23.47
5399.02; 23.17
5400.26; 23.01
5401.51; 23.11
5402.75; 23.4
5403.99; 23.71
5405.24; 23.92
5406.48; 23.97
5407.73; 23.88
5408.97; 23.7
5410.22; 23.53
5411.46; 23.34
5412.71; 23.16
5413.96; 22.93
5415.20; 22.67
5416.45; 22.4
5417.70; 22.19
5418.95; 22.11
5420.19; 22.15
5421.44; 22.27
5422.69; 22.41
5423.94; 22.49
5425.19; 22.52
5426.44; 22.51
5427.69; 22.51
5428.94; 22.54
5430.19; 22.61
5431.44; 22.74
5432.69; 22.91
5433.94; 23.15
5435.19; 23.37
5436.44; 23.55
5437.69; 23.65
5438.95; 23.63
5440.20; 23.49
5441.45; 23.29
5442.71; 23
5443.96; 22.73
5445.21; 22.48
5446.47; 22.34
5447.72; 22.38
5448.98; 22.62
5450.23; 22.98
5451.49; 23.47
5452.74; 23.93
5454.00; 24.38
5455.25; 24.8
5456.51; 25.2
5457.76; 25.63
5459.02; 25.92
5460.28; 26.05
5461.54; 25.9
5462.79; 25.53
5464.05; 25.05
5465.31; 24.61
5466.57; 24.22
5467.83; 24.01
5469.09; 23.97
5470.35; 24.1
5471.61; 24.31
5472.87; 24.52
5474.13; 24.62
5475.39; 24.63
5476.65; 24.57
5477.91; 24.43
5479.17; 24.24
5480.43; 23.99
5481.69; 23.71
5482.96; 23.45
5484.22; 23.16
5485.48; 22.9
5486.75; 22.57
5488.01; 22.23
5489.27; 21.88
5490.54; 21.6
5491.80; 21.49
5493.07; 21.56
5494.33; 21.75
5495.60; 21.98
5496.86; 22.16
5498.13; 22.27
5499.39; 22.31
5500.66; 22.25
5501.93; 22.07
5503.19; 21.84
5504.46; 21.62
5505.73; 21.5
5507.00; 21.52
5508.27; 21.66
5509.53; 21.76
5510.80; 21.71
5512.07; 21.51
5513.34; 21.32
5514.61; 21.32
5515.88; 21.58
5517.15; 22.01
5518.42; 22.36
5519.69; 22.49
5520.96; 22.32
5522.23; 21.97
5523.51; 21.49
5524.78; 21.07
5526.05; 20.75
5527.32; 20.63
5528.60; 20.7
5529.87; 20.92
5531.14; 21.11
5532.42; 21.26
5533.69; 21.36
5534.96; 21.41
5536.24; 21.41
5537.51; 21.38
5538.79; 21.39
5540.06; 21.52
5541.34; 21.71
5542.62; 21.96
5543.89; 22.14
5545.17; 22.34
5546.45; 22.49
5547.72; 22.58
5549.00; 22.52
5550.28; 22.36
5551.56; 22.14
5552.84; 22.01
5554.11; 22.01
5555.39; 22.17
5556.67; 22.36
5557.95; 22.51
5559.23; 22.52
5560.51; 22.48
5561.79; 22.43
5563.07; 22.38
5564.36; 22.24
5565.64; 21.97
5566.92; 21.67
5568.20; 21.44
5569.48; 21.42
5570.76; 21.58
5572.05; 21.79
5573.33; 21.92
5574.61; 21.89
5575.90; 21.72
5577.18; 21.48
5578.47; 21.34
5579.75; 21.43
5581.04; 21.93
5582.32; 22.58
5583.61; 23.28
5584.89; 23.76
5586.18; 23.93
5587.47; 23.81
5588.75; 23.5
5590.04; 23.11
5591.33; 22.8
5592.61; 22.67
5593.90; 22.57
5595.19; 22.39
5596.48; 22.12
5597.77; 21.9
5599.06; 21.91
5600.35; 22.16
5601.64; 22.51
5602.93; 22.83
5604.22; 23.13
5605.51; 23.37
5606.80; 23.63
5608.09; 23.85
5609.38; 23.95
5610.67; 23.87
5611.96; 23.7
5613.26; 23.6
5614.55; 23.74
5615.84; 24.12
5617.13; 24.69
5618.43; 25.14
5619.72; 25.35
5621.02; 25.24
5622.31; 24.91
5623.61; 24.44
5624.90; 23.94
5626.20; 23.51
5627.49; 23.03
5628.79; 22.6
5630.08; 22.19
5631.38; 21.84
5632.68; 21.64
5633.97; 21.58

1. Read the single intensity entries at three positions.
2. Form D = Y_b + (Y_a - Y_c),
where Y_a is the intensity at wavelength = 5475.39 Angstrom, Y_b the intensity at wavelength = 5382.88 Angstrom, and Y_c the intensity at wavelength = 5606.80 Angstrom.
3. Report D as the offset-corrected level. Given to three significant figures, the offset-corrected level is 21.3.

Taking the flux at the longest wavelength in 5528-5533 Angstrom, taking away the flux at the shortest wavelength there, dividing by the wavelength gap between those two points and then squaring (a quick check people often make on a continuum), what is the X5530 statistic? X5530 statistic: 0.021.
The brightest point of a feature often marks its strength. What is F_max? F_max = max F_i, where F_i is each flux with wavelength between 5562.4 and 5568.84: 22.38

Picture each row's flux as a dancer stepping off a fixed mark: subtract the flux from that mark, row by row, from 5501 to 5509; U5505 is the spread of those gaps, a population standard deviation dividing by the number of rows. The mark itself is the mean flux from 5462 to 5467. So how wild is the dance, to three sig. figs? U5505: 0.199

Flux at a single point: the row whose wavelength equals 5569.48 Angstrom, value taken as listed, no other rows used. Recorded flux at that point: 21.42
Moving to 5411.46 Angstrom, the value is 23.34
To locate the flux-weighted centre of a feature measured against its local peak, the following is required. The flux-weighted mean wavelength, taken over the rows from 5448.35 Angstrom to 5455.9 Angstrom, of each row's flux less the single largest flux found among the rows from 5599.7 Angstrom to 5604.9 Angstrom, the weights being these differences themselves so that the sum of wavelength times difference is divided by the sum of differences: 5455.0 Angstrom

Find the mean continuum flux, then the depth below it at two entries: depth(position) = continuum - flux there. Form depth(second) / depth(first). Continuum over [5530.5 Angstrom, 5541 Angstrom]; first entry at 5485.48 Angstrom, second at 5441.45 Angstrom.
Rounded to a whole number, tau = 1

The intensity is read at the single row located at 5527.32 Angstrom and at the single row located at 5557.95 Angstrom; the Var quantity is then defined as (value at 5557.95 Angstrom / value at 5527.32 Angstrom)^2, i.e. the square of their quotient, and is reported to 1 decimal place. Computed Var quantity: 1.2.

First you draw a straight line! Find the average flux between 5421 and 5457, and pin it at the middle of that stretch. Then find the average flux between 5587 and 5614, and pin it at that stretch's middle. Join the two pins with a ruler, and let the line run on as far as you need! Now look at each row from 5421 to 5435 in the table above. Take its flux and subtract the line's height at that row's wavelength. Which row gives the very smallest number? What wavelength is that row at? 5421.44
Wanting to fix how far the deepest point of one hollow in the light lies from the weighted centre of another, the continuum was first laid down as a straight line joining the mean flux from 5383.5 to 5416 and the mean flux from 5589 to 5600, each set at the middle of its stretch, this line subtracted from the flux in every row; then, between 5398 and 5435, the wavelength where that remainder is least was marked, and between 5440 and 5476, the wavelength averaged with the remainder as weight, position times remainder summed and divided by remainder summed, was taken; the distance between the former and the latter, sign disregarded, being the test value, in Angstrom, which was 44.0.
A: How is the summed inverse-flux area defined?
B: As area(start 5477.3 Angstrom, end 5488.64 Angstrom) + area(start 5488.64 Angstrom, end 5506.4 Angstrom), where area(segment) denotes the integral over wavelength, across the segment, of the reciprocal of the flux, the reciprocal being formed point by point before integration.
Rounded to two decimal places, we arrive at 1.30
